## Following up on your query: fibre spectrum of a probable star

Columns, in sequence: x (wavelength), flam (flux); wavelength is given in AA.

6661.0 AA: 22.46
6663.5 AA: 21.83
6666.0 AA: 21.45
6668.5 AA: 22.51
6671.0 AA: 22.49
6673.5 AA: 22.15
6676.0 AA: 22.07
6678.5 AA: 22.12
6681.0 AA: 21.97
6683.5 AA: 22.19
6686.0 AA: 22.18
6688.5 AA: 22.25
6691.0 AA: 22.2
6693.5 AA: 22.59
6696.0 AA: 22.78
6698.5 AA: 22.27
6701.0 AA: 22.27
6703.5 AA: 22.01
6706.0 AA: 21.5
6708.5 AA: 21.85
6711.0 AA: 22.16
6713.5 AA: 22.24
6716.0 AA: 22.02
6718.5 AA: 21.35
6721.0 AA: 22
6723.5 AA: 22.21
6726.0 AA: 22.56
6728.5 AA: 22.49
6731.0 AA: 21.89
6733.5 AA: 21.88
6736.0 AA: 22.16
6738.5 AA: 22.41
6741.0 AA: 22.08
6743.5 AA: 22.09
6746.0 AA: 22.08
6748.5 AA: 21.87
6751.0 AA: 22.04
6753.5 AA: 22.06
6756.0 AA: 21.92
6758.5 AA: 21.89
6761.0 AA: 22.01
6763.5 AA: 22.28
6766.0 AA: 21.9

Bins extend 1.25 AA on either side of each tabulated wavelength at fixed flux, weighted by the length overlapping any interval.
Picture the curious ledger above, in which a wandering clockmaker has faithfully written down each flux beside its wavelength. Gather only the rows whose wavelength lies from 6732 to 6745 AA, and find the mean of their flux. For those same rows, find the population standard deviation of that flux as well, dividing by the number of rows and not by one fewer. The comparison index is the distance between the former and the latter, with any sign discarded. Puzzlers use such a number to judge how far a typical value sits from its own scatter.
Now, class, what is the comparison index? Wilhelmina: 21.95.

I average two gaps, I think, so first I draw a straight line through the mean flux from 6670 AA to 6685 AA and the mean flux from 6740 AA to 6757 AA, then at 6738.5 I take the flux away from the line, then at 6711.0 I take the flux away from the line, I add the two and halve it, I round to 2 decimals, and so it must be -0.22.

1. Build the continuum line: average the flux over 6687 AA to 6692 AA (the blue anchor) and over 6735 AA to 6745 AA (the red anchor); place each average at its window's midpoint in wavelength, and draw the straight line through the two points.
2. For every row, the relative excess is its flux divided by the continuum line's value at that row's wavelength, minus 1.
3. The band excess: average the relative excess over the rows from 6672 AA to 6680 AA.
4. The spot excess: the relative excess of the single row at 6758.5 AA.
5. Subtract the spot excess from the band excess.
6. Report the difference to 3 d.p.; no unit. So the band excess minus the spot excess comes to 0.007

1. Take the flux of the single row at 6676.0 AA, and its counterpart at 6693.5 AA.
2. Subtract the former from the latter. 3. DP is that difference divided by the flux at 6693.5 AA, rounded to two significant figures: 0.023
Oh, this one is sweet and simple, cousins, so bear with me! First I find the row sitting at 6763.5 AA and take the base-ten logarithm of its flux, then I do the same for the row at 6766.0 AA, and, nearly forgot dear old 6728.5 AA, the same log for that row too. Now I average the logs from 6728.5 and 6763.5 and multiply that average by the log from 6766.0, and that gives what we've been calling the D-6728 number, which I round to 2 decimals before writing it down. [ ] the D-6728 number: 1.81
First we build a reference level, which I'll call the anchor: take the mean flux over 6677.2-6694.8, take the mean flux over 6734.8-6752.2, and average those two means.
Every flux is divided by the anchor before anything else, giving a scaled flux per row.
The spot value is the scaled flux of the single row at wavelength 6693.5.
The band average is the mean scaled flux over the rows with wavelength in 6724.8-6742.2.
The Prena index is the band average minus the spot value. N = -0.017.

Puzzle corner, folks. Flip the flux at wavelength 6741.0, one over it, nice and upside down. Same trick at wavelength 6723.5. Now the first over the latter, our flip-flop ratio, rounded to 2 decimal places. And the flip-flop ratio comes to 1.01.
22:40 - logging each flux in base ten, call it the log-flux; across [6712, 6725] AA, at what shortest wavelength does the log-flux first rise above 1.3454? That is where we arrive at 6713.5 AA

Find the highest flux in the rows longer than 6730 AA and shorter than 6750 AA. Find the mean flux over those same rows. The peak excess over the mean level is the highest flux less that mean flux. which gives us 0.35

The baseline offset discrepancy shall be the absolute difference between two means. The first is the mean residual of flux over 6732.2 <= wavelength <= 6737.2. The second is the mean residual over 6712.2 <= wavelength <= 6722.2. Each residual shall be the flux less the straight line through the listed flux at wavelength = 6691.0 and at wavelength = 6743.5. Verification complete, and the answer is 0.15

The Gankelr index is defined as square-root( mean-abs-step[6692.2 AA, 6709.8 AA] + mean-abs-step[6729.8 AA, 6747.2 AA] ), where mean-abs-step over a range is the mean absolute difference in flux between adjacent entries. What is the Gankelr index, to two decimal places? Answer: 0.67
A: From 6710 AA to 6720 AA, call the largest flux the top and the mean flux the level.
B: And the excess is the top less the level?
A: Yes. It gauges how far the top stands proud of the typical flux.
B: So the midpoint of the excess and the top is 11.3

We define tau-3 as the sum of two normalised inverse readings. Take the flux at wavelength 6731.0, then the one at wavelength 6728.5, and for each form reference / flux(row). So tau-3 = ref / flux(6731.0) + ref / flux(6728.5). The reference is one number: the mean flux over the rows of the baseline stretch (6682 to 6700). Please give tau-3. 2.01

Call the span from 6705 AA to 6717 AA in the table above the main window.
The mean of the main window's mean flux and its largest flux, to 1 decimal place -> 22.1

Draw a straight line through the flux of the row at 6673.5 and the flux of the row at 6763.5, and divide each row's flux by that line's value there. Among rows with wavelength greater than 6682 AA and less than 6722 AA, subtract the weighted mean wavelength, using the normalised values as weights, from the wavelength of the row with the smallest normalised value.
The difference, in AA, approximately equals 16.4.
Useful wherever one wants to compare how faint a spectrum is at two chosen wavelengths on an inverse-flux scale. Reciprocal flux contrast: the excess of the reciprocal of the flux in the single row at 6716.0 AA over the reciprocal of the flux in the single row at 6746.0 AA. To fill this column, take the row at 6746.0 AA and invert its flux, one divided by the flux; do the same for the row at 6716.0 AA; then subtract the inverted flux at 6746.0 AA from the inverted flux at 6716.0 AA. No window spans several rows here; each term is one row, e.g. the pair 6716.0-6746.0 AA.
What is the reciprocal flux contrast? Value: 0.0001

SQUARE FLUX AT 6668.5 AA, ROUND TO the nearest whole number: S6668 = 507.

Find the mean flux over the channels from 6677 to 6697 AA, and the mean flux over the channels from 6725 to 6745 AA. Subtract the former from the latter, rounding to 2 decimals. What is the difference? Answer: -0.09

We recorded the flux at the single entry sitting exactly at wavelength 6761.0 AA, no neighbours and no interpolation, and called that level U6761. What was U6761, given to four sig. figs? 22.01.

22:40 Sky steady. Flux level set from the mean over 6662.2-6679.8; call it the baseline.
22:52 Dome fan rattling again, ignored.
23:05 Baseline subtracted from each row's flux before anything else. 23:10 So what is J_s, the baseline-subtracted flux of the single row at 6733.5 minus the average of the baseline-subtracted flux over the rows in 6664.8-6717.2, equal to -0.28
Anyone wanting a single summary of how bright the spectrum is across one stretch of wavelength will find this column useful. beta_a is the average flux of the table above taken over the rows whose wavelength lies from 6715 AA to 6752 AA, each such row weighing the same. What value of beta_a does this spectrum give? 22.08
